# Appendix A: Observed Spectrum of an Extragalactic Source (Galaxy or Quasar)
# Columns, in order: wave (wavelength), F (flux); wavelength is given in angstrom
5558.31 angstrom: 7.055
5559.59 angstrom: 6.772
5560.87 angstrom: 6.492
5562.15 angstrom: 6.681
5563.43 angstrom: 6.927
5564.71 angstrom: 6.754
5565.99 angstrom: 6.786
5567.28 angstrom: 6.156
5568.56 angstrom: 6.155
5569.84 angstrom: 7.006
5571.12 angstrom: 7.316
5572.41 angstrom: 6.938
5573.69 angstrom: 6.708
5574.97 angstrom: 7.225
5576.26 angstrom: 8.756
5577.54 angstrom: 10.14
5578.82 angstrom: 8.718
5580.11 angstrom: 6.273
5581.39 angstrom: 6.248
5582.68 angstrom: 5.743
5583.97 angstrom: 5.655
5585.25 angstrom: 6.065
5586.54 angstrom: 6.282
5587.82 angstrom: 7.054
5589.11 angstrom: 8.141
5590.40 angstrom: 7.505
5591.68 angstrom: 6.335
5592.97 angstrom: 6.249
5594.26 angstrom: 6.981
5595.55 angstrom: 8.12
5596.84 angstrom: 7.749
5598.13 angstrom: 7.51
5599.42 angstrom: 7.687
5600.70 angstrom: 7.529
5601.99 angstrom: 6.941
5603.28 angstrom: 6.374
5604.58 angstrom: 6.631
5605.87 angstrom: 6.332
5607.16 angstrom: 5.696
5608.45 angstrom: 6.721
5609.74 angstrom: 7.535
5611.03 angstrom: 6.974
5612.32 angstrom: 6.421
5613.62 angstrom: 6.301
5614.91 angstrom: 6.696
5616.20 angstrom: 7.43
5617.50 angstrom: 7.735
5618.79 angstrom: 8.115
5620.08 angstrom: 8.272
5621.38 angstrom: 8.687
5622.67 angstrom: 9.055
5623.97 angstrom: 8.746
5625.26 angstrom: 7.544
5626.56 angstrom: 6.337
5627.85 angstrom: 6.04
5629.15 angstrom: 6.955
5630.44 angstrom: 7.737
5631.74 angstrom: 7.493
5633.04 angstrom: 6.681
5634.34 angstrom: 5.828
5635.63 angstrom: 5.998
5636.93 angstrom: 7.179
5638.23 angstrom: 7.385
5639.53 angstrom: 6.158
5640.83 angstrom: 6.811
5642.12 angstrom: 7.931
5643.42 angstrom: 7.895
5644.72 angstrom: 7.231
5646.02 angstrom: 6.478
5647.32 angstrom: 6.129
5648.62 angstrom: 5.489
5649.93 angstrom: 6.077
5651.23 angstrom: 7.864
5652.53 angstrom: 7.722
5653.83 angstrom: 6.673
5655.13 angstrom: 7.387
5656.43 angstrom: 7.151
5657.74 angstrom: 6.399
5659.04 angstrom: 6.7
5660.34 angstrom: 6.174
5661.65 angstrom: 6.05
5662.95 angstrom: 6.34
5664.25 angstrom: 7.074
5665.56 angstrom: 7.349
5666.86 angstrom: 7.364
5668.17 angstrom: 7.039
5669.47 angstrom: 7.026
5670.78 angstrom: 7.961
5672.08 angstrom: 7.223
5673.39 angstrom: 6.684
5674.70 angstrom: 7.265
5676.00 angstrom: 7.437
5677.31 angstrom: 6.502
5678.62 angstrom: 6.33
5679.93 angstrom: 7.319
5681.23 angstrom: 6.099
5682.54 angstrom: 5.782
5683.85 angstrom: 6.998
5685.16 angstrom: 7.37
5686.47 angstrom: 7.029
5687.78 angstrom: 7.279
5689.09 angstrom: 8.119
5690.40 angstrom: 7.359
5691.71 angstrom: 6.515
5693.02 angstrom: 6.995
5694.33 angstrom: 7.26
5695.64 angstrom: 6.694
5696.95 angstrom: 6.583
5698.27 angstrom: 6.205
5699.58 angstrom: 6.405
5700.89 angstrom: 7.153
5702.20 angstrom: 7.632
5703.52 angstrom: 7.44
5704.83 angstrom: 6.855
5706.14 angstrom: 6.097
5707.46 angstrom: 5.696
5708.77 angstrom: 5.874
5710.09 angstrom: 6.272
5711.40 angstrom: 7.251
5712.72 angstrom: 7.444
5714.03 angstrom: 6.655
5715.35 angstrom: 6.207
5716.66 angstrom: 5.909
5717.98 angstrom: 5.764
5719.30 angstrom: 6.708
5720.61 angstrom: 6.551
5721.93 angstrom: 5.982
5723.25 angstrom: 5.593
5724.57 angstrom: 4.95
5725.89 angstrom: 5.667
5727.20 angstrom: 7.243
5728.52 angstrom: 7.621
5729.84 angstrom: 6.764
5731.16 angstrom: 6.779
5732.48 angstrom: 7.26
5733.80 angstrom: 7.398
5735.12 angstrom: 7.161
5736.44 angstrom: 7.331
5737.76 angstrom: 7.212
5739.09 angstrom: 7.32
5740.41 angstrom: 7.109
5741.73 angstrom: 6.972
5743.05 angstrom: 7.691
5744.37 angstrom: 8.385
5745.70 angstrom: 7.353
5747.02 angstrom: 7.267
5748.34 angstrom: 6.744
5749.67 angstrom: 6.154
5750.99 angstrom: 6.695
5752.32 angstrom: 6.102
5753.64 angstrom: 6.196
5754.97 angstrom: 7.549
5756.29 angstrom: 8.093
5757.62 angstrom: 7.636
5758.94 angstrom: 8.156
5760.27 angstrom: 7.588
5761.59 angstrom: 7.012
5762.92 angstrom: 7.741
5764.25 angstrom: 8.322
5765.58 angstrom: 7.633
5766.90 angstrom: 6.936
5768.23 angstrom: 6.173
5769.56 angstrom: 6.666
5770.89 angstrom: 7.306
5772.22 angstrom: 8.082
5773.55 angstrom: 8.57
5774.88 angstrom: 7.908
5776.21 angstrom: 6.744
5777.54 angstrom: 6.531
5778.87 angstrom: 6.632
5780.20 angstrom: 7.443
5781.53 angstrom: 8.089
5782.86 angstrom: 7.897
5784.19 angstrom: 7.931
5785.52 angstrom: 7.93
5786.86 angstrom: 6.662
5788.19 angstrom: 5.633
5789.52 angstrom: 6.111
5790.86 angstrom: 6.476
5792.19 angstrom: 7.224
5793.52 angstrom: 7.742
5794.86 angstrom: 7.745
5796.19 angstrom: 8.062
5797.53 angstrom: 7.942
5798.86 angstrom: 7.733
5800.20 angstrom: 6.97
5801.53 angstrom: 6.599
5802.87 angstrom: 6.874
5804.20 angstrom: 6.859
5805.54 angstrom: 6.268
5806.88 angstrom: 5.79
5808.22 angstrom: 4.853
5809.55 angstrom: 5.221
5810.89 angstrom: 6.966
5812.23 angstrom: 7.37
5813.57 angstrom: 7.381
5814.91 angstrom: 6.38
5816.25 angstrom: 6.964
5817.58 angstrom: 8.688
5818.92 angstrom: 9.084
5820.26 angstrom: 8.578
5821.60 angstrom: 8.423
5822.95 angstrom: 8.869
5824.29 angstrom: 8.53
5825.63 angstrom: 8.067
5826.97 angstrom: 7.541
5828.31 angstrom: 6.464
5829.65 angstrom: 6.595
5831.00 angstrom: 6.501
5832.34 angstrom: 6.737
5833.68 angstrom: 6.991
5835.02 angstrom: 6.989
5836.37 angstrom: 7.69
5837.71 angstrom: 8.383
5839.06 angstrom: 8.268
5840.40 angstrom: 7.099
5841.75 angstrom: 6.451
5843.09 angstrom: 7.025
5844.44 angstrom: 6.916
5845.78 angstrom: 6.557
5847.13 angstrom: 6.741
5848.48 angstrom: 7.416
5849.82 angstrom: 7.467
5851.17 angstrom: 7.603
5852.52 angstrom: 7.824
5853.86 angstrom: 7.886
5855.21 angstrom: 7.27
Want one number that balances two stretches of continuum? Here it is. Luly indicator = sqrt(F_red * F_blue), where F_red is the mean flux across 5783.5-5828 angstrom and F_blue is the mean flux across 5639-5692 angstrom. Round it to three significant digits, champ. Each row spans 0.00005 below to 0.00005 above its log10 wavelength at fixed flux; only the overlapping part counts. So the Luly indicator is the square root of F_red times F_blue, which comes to 7.09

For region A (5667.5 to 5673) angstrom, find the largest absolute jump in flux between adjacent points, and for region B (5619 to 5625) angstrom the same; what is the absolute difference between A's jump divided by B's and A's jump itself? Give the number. 1.3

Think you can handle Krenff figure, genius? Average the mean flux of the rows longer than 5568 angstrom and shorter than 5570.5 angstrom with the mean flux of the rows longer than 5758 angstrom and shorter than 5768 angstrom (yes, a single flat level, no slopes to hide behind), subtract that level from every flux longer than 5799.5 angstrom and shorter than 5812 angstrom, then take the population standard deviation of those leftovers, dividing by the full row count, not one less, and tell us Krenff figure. 0.76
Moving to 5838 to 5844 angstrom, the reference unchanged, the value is 0.66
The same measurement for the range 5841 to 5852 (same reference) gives 0.41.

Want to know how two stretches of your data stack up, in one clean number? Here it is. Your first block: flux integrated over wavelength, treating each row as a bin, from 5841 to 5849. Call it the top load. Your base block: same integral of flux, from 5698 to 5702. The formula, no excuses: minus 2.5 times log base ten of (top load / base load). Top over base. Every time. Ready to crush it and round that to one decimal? -0.8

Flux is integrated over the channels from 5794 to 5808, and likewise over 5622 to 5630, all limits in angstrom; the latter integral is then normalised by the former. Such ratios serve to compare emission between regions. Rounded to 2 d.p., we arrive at 0.61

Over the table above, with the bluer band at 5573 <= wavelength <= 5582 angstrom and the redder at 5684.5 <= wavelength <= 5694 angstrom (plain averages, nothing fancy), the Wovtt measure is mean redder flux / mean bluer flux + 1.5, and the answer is 2.44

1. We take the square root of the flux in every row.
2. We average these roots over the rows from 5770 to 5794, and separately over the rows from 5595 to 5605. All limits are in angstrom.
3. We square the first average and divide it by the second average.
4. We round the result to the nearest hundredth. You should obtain 2.68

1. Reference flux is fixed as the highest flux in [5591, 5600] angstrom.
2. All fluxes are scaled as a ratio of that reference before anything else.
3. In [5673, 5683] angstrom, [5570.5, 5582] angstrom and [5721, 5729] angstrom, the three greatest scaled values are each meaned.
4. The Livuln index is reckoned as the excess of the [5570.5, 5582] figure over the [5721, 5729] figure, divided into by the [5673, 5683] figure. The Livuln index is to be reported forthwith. 0.31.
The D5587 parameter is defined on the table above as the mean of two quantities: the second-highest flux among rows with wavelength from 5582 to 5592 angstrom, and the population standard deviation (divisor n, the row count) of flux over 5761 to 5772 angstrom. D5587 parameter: 4.07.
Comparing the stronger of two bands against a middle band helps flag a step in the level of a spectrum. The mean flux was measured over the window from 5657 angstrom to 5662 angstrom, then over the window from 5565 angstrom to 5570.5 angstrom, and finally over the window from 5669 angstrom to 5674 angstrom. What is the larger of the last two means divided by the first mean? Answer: 1.14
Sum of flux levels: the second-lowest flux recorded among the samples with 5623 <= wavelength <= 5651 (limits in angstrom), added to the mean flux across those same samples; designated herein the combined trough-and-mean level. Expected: 12.7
